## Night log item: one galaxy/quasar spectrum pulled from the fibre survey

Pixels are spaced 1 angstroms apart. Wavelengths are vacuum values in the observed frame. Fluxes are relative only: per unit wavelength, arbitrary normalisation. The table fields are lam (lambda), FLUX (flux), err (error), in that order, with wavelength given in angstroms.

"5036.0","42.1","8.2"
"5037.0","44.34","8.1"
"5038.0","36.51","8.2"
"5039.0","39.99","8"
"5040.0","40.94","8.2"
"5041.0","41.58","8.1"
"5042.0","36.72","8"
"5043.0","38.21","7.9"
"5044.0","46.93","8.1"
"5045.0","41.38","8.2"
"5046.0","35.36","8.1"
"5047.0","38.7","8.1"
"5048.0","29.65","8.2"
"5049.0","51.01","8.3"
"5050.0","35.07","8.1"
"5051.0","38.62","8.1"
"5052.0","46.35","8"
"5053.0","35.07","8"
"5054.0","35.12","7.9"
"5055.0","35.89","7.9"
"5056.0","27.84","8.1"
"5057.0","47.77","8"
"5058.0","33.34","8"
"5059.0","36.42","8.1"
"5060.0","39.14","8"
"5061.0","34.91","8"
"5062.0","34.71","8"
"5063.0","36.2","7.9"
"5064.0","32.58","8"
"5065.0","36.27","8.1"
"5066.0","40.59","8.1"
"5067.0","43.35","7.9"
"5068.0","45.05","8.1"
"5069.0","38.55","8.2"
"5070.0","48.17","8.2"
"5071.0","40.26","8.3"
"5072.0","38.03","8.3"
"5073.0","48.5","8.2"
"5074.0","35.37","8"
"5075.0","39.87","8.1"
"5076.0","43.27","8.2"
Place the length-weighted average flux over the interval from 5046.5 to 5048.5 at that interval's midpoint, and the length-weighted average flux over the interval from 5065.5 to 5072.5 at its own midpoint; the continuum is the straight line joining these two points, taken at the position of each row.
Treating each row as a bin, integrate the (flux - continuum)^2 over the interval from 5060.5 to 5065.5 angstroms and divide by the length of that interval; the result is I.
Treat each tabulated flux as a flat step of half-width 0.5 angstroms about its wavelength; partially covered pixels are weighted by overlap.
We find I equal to 26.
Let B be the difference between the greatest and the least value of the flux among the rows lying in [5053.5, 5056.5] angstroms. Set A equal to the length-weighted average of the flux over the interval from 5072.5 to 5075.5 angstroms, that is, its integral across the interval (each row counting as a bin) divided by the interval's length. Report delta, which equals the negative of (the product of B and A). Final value -332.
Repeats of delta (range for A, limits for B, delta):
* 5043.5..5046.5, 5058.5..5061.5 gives -174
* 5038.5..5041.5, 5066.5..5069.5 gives -265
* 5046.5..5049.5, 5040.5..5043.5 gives -193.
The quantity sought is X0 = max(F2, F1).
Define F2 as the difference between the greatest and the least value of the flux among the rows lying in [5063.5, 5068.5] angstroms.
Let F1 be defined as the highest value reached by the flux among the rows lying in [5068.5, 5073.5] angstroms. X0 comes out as 48.5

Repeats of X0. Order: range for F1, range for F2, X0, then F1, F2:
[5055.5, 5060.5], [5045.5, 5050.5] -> 47.8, 47.77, 21.4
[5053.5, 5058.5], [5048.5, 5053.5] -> 47.8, 47.77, 15.9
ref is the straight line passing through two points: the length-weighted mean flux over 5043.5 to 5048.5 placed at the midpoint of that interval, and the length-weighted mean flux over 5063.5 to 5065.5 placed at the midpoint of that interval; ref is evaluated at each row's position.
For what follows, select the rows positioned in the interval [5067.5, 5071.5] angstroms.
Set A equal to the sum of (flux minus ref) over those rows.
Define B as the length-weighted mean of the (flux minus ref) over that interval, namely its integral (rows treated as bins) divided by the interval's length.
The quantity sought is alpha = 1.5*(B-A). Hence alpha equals -43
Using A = 39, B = 9.7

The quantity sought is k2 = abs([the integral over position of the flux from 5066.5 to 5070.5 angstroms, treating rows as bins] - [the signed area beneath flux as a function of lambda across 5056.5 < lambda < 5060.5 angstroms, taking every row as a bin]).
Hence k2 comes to 18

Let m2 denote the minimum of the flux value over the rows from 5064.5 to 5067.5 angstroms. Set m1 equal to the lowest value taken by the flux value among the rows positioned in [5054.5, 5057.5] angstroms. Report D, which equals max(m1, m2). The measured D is 36.3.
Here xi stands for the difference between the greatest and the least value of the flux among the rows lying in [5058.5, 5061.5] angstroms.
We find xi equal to 4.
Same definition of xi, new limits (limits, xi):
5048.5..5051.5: 16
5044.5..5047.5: 6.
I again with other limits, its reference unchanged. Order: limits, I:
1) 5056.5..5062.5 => 28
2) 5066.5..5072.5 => 16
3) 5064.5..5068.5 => 9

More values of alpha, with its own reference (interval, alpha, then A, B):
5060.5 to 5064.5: 1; -1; -0.3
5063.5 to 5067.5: -18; 16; 4.0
